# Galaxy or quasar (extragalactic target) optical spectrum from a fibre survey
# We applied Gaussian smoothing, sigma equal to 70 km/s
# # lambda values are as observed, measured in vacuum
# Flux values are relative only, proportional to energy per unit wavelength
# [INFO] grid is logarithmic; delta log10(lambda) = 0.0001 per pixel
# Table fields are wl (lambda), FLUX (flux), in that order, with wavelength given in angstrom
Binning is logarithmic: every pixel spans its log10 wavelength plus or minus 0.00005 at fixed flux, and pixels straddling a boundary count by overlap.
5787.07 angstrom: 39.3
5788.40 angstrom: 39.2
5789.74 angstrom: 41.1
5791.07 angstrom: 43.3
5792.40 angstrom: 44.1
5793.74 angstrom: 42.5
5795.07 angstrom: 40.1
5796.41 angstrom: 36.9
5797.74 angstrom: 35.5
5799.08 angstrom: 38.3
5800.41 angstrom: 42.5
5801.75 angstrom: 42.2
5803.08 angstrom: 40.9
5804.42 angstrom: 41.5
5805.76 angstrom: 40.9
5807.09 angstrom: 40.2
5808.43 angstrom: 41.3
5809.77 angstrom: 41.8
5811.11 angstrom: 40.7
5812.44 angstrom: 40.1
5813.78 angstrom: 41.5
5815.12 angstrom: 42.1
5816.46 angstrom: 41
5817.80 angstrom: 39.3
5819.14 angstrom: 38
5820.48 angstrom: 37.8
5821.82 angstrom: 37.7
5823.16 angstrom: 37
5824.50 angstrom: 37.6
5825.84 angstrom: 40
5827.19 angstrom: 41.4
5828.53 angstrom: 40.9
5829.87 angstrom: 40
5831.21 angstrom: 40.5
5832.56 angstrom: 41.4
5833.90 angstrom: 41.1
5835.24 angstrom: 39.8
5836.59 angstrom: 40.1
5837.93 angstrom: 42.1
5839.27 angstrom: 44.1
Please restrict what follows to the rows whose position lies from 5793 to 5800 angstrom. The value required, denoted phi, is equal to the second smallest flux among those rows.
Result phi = 36.9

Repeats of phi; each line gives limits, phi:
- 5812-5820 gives 39.3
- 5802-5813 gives 40.2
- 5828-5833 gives 40.5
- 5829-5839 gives 40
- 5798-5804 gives 40.9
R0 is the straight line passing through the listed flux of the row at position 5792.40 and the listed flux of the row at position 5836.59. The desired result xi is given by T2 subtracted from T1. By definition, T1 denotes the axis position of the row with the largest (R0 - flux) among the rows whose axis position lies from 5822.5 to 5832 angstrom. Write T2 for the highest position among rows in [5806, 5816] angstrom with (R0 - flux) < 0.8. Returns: 8.0 angstrom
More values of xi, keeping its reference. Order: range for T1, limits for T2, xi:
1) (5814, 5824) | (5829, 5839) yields -14.8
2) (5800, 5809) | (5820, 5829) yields -21.4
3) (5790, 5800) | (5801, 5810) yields -12.0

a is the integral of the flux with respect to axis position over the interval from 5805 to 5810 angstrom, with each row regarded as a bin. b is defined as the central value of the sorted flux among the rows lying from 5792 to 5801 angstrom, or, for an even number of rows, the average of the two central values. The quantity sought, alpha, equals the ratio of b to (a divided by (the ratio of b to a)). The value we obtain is 0.04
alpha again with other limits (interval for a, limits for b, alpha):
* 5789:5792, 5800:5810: 0.11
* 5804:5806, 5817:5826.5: 0.21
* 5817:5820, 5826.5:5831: 0.12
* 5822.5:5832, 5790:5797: 0.01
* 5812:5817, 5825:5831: 0.04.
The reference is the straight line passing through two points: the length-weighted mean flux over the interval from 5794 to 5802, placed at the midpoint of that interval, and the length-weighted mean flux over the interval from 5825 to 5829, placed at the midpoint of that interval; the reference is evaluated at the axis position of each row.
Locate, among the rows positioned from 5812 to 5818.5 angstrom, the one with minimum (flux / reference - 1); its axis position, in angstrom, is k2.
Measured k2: 5817.80 angstrom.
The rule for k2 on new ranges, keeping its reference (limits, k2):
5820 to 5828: 5823.16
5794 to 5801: 5797.74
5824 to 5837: 5824.50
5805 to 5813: 5812.44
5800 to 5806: 5805.76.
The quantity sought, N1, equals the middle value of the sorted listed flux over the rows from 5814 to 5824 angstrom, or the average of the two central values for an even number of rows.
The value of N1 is 38.0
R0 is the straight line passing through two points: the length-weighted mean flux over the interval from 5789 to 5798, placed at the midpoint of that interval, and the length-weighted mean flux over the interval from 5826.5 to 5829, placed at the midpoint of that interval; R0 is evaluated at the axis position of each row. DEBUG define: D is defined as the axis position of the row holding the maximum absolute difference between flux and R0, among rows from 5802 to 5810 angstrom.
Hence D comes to 5809.77 angstrom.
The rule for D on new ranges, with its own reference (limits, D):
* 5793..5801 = 5797.74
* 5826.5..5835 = 5829.87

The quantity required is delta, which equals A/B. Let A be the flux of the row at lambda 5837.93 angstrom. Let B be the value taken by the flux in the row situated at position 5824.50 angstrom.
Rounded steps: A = 42.1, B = 37.6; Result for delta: 1.12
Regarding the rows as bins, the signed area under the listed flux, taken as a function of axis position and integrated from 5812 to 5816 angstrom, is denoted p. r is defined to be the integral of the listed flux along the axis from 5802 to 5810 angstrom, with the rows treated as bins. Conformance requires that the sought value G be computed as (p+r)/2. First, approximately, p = 165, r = 329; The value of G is 247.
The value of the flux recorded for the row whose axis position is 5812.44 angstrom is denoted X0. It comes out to 40.1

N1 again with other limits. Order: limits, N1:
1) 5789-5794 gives 42.9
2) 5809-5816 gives 41.5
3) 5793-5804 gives 40.5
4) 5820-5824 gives 37.7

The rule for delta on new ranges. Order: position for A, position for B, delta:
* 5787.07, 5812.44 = 0.98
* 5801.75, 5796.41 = 1.14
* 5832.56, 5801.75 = 0.98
